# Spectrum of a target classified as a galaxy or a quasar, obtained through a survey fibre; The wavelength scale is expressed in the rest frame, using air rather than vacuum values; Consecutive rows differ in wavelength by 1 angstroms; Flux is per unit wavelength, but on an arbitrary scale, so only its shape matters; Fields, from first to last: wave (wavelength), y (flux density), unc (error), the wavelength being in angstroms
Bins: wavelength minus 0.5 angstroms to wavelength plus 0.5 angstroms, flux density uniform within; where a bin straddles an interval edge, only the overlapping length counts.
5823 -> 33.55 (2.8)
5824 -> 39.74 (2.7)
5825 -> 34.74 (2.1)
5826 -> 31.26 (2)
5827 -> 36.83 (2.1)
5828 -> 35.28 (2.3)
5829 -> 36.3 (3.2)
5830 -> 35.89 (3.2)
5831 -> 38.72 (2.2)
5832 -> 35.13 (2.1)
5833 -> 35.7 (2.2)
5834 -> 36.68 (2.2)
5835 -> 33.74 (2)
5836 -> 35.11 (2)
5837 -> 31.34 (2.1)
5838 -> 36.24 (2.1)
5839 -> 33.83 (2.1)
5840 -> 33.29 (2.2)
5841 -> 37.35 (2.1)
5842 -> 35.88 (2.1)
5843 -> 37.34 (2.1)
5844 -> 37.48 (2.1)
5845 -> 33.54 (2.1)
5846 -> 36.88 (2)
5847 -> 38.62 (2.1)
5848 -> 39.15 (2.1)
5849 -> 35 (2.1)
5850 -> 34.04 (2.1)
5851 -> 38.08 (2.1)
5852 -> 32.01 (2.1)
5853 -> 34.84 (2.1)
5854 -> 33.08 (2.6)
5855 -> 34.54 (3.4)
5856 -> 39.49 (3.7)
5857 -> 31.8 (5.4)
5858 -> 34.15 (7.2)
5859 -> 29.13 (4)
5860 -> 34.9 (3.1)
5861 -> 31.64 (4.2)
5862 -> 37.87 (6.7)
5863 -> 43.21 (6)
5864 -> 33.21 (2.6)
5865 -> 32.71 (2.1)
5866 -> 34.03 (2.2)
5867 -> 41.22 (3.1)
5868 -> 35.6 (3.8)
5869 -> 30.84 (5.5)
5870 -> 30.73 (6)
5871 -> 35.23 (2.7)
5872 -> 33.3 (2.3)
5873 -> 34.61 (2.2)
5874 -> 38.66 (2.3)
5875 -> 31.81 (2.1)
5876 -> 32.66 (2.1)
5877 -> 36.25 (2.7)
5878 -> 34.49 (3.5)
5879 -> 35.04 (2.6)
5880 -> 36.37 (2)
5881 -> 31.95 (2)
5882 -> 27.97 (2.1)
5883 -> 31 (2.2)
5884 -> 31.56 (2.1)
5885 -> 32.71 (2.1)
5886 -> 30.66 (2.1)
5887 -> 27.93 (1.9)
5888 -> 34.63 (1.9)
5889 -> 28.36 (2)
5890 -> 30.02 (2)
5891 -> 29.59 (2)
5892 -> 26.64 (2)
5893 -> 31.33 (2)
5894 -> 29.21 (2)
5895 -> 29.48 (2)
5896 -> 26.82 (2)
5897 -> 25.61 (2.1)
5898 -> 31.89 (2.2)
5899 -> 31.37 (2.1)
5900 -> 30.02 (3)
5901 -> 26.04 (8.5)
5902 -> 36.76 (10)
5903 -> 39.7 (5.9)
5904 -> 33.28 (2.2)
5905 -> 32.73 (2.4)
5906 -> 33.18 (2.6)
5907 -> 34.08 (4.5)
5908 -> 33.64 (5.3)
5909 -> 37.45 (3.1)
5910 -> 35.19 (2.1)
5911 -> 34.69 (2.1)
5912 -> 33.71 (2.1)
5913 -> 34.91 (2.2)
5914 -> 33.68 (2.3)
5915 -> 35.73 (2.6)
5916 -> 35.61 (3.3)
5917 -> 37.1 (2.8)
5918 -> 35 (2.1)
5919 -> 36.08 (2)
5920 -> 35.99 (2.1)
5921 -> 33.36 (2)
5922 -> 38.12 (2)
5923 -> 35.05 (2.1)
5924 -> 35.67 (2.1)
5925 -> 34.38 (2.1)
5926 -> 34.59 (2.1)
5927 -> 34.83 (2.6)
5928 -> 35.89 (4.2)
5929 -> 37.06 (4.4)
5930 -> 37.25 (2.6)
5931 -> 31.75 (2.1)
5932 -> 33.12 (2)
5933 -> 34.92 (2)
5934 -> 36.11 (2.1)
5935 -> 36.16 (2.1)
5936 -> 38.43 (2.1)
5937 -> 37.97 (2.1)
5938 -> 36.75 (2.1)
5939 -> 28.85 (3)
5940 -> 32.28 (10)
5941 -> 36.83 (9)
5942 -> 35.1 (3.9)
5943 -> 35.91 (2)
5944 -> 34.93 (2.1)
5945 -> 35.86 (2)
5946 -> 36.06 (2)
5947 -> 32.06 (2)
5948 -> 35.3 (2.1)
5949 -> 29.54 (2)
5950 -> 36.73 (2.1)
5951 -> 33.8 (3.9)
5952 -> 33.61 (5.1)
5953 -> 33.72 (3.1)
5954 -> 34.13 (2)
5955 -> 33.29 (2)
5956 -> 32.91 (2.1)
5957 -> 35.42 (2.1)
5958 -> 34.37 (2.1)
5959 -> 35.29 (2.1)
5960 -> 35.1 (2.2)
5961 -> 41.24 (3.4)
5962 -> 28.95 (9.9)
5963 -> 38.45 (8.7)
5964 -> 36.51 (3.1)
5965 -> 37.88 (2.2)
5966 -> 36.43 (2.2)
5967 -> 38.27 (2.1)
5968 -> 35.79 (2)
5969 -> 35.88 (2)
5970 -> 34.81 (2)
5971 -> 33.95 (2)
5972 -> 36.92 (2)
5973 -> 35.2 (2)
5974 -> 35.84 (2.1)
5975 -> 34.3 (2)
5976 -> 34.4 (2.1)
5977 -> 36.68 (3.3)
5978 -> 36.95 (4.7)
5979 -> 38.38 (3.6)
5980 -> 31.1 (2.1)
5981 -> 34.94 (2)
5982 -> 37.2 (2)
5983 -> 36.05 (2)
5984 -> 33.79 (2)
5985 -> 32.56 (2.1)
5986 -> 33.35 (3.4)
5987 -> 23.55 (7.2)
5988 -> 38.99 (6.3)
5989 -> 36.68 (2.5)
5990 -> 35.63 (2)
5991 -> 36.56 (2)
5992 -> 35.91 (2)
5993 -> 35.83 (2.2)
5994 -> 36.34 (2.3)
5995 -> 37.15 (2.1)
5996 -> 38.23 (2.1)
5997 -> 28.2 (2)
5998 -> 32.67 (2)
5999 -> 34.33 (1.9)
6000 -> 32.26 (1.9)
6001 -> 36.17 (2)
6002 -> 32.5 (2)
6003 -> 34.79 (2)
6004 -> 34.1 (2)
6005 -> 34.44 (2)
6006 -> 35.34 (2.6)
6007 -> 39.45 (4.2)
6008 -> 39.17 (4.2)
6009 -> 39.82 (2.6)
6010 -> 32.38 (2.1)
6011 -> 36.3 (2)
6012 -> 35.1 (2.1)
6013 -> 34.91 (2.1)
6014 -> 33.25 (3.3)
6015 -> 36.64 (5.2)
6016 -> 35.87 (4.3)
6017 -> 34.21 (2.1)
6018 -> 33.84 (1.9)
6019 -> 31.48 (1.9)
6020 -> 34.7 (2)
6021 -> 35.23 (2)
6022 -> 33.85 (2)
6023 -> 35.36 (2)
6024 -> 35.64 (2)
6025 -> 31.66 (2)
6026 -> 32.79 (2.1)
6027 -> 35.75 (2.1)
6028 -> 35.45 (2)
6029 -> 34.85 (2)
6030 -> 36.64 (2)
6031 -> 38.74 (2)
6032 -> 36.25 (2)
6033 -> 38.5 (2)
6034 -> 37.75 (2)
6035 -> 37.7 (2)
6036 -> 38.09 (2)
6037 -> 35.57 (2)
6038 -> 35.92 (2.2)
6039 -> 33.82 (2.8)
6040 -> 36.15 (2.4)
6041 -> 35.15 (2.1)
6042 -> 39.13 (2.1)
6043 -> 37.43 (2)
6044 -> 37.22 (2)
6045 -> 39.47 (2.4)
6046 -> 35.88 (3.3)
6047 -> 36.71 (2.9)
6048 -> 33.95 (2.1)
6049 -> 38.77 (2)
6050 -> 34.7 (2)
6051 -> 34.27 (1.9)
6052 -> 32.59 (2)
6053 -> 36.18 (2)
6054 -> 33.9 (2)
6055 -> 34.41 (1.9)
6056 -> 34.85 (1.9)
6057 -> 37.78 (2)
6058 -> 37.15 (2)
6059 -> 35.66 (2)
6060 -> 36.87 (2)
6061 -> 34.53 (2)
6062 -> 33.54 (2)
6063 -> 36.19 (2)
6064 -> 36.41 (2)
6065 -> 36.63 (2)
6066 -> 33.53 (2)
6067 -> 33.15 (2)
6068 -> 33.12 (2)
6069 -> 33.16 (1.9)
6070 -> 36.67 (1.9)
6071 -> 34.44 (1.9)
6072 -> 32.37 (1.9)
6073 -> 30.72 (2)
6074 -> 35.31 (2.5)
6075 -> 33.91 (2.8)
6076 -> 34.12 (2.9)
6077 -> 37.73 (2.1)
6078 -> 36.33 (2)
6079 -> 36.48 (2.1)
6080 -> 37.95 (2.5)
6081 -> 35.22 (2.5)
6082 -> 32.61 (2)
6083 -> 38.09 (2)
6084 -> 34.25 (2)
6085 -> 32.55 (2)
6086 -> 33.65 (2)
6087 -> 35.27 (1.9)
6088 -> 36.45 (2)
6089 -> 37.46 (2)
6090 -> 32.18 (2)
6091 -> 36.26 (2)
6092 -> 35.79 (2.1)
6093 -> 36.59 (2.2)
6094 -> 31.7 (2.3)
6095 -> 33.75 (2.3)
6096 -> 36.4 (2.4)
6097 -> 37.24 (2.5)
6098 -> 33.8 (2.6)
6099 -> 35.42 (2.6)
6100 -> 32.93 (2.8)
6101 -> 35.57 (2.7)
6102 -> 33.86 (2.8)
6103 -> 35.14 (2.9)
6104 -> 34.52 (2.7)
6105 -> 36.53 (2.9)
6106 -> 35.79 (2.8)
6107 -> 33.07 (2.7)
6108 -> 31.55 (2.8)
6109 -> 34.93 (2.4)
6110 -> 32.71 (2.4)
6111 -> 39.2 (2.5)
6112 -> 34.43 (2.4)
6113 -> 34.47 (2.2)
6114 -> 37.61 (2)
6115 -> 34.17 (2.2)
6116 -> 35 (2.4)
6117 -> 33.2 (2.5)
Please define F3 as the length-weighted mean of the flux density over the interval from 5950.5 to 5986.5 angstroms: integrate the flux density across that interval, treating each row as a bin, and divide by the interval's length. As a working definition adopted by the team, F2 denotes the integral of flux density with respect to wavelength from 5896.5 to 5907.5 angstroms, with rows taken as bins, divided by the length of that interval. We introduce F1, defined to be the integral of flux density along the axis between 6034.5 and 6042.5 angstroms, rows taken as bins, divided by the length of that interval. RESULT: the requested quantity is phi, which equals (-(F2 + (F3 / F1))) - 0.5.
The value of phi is -33.7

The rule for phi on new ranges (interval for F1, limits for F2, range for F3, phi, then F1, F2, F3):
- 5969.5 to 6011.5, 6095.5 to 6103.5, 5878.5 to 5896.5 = -36.4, 35.08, 35.0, 30.63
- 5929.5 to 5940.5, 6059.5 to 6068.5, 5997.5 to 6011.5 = -36.4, 34.87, 34.9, 35.27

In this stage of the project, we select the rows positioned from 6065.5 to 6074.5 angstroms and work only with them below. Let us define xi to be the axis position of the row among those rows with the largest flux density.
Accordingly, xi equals 6070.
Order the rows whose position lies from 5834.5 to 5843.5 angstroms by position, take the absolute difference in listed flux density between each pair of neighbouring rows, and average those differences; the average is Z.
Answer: 2.5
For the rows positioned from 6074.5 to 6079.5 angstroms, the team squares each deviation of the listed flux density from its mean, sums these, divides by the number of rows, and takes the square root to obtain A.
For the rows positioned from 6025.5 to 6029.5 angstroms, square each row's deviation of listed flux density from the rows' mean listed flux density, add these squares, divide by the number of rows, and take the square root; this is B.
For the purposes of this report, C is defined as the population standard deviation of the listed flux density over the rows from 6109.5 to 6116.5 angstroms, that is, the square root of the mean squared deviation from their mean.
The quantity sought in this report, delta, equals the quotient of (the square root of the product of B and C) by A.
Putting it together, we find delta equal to 1.1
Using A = 1.5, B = 1.15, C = 2.1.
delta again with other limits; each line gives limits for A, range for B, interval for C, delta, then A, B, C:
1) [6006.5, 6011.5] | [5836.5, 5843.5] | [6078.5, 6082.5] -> 0.7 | 2.8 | 2.10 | 2.0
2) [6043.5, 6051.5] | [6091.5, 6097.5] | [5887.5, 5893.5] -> 1.1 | 1.9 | 1.92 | 2.5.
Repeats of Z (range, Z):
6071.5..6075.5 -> 2.5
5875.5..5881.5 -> 2.3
